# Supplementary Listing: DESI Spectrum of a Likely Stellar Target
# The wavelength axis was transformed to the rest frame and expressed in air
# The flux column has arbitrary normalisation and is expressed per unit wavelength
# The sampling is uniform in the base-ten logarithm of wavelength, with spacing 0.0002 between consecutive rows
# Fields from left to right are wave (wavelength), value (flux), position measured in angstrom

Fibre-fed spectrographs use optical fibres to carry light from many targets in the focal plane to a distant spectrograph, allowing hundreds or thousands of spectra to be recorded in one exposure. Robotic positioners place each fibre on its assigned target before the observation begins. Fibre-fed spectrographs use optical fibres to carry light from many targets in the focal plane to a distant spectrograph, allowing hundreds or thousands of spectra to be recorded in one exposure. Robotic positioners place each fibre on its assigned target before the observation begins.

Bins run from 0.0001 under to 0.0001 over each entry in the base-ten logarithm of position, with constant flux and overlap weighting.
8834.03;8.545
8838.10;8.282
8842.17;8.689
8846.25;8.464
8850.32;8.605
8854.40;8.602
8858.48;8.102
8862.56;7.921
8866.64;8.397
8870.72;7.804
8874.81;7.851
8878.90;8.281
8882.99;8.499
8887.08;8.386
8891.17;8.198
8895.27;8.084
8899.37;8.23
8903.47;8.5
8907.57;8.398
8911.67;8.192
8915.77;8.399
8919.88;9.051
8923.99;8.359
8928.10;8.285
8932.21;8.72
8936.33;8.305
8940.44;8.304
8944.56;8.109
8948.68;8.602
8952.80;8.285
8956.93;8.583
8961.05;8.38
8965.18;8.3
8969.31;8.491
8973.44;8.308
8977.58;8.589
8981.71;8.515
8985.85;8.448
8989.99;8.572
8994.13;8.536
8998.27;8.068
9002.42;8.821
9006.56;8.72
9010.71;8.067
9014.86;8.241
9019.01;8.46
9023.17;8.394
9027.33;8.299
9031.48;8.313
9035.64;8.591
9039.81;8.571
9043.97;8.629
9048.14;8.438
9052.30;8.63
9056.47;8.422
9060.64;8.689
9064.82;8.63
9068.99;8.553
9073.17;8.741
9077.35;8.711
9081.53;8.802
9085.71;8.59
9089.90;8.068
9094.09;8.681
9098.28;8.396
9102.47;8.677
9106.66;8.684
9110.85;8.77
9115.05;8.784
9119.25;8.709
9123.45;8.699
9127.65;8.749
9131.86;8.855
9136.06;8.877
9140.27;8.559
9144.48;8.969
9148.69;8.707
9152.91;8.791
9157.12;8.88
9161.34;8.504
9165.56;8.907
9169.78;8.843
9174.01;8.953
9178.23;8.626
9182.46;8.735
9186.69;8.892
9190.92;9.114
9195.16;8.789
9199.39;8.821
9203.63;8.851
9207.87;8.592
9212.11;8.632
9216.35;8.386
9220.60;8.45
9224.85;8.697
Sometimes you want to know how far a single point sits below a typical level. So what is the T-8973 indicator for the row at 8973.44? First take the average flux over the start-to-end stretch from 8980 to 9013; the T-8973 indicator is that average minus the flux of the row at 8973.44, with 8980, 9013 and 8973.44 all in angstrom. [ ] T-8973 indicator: 0.2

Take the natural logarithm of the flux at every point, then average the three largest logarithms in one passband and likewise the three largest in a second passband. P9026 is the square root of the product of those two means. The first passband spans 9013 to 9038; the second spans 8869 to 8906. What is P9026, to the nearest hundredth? 2.14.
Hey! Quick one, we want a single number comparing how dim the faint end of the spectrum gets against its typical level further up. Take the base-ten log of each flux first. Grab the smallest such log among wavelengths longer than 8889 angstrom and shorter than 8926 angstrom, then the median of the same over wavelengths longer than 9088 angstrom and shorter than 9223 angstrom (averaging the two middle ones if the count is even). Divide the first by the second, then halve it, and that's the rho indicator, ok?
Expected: 0.482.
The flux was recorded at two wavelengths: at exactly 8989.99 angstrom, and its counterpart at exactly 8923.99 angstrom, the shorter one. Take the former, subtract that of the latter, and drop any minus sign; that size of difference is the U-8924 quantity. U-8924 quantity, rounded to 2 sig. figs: 0.21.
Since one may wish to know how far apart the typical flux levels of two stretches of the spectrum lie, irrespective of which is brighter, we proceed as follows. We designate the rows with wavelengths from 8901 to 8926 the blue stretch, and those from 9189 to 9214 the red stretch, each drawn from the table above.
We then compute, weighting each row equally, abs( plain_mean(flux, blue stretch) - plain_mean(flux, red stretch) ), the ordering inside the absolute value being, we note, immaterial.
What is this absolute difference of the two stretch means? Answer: 0.32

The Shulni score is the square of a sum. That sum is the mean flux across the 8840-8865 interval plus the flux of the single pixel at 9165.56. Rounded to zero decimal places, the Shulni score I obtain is 299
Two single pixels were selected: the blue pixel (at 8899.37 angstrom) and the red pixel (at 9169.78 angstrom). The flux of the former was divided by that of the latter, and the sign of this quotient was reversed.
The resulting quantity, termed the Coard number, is -0.93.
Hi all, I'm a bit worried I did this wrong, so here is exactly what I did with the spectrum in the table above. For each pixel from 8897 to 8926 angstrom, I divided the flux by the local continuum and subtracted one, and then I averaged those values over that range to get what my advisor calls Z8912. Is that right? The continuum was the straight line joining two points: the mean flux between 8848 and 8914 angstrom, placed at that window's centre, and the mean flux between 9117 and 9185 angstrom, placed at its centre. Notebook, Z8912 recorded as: 0.016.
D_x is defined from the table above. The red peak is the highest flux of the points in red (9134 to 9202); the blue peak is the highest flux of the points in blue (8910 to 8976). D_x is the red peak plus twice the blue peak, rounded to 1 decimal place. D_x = 27.2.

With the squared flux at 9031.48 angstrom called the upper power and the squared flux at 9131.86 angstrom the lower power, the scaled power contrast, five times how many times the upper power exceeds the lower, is 4.4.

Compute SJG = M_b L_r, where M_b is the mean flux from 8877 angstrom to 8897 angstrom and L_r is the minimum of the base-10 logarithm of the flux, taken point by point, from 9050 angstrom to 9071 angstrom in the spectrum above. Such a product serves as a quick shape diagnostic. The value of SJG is 7.67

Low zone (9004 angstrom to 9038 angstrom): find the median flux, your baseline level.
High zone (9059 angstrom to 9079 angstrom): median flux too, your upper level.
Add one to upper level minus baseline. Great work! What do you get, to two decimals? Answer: 1.34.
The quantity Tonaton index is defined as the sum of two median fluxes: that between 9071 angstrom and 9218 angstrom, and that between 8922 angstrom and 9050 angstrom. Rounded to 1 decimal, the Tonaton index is 17.2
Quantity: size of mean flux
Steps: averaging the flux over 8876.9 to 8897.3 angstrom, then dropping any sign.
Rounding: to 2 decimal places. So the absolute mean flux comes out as 8.29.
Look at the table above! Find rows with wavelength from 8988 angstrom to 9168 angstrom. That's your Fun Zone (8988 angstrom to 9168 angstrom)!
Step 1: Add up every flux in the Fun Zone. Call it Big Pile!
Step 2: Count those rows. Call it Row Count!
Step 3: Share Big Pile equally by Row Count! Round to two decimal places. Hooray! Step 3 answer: 8.60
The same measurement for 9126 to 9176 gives 8.80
